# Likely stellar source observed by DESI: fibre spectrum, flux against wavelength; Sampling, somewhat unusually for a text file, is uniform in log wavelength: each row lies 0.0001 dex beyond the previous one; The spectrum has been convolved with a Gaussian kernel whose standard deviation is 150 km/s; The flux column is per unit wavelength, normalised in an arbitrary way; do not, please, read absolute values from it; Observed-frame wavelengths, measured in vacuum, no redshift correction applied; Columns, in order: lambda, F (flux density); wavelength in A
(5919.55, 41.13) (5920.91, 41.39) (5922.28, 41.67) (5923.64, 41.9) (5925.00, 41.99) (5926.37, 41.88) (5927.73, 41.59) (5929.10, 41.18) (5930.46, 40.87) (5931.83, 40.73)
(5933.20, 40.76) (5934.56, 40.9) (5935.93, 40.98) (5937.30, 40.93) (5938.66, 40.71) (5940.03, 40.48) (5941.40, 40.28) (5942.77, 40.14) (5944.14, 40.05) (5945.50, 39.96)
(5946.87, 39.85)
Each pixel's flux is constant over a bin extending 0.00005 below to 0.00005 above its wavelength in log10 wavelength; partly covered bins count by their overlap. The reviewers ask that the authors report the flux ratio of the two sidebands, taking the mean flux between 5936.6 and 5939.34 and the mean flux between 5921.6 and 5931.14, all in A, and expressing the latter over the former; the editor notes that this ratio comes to 1.02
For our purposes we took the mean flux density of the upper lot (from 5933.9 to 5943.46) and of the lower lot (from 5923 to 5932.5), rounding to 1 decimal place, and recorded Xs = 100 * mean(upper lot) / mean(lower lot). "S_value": 98.0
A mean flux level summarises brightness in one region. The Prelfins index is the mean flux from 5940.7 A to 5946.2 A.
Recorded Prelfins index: 40.1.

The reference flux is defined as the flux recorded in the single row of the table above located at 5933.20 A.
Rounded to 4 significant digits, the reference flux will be 40.76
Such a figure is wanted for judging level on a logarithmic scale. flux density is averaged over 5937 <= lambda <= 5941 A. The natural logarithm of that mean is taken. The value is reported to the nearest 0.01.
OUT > 3.71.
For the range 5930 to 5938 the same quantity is 3.71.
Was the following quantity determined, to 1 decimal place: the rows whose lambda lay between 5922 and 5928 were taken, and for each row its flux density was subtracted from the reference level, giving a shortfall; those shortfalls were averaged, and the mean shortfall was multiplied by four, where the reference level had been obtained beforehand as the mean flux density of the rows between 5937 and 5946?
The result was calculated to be -5.8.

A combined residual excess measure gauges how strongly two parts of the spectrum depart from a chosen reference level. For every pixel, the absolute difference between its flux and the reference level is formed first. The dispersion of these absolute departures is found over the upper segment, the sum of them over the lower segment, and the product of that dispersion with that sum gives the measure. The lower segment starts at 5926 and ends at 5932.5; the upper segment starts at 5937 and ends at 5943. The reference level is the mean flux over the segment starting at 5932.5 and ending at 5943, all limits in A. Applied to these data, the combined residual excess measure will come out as 0.5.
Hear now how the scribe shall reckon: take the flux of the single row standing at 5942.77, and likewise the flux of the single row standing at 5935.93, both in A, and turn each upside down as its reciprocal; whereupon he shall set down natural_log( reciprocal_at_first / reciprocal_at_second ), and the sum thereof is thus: 0.0207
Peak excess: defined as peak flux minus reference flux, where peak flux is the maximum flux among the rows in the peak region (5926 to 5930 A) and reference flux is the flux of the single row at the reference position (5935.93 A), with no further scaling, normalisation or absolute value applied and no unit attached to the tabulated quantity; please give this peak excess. 0.90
